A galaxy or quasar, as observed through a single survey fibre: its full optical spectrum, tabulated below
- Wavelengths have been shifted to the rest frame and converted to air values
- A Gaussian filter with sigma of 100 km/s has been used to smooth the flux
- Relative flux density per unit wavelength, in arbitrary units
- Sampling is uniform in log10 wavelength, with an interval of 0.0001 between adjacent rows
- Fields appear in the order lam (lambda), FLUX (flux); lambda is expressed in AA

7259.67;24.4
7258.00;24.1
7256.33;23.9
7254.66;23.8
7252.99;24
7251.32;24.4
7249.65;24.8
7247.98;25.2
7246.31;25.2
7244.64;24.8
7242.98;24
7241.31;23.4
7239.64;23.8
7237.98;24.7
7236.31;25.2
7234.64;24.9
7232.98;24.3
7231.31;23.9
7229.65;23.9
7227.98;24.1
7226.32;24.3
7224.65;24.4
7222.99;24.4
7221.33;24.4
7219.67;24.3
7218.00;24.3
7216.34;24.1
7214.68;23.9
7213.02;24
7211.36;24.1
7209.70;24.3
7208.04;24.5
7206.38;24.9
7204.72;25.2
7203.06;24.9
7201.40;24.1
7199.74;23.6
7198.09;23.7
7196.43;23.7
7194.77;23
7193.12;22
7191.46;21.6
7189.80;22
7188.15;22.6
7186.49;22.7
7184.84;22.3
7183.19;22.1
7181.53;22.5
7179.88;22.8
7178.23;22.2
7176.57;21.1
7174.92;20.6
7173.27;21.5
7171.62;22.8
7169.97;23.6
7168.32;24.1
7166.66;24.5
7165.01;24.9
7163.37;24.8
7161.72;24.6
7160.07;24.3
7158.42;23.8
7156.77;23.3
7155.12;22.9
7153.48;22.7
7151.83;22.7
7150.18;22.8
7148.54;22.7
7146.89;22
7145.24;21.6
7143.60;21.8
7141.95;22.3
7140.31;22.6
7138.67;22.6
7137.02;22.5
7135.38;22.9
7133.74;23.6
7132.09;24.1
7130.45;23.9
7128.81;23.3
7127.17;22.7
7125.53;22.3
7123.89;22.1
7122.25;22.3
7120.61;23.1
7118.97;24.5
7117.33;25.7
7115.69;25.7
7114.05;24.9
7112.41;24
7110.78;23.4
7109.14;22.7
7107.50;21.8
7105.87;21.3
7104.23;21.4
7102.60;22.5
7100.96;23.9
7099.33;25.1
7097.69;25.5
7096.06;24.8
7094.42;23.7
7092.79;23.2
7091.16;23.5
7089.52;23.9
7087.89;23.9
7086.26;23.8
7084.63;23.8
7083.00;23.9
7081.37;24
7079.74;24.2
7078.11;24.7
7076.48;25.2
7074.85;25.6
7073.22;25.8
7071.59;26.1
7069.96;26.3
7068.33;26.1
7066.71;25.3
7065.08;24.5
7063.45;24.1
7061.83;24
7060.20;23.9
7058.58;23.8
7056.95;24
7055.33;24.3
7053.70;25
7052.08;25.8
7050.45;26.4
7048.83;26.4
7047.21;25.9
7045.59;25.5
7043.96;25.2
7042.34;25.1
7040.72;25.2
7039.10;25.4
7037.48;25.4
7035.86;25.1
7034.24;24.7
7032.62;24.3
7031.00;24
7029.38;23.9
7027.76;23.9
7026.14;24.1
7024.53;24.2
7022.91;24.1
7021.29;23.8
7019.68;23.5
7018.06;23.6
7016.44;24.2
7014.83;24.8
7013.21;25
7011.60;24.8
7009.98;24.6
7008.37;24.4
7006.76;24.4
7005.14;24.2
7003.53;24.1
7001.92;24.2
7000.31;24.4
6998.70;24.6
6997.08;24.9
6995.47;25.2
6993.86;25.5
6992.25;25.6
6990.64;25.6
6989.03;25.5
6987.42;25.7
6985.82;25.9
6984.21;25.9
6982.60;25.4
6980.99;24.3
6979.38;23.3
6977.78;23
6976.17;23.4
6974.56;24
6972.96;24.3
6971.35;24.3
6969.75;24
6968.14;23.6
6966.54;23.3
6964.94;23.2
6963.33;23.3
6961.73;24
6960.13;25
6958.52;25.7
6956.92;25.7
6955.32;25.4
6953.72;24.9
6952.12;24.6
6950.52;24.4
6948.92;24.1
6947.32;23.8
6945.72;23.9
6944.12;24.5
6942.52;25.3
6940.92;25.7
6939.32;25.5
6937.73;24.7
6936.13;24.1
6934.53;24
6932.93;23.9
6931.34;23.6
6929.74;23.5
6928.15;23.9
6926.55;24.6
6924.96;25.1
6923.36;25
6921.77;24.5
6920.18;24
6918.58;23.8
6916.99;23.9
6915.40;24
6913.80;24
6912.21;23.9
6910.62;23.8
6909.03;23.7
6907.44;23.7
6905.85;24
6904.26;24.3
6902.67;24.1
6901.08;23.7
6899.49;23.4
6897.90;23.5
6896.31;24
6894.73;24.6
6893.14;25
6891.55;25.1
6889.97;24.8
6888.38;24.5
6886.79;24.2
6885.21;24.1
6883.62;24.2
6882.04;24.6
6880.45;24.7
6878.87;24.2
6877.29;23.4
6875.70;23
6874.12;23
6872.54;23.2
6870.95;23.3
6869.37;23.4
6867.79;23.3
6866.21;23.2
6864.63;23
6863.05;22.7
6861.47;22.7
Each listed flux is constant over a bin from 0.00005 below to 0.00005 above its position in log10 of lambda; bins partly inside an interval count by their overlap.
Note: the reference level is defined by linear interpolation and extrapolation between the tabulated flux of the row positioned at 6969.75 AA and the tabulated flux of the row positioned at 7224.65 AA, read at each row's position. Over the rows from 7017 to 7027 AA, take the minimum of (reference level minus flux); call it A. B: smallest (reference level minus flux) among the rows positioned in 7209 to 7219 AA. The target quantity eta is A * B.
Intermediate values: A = -0.1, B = 0.1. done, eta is 0.0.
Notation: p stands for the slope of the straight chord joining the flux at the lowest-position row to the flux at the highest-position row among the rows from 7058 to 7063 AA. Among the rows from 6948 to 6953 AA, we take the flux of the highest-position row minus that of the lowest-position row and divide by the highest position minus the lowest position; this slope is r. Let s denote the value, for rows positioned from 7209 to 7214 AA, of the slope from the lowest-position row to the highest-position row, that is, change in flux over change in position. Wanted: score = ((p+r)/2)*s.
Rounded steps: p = 0.06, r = 0.2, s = -0.09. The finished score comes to -0.010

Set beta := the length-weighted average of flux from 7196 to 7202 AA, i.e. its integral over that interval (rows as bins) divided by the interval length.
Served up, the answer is 23.8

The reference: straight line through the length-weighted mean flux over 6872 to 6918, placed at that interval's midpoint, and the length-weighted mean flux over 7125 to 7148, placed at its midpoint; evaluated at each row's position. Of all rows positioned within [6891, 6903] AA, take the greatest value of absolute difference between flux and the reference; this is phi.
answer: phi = 1.1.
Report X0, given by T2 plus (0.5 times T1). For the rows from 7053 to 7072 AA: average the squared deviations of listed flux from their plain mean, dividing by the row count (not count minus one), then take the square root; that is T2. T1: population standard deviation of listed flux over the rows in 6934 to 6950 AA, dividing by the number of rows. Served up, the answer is 1.2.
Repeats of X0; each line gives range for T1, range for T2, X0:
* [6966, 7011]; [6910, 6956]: 1.0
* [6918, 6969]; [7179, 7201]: 1.0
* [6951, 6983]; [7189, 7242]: 1.3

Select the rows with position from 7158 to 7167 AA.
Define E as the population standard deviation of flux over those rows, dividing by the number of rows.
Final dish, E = 0.36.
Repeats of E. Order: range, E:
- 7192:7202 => 0.68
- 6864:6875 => 0.14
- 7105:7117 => 1.48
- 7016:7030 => 0.24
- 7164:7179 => 1.47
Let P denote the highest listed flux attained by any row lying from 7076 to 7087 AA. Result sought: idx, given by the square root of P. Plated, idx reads 5.02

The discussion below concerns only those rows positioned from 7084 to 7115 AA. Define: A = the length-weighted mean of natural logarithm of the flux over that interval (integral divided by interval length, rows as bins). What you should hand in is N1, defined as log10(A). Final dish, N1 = 0.499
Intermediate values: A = 3.16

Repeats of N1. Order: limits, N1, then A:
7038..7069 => 0.508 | 3.22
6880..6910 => 0.503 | 3.19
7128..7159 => 0.495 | 3.13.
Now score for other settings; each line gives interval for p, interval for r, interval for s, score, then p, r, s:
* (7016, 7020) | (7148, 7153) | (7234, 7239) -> 0.006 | -0.22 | 0.0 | -0.06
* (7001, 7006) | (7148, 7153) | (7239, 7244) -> 0.000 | 0.00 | 0.0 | 0.06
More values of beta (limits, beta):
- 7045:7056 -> 25.6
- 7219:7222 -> 24.4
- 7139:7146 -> 22.1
